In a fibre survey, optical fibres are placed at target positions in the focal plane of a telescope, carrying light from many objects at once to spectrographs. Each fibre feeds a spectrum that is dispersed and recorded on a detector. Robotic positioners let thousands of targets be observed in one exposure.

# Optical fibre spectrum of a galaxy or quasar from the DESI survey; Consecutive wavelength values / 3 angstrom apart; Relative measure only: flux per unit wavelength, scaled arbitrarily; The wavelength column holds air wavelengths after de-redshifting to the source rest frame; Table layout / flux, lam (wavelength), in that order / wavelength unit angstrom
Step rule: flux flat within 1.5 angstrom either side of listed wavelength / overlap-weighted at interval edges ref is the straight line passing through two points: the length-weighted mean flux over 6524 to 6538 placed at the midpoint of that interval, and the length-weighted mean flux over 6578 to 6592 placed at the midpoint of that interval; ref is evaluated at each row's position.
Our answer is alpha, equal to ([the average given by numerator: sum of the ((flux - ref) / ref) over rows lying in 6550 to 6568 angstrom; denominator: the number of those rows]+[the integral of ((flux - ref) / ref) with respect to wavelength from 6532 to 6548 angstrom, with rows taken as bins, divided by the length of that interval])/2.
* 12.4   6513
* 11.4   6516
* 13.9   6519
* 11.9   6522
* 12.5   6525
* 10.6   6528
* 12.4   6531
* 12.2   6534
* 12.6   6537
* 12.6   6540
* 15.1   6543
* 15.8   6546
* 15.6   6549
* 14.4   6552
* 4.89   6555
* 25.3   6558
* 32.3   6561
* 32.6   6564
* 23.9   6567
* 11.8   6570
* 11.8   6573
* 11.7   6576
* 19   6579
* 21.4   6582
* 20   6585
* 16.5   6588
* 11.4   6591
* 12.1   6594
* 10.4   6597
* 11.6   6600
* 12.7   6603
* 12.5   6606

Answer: 0.25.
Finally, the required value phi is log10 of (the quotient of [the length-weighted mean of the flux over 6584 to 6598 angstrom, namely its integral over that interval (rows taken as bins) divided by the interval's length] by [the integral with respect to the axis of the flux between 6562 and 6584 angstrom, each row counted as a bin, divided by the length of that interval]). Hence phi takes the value -0.14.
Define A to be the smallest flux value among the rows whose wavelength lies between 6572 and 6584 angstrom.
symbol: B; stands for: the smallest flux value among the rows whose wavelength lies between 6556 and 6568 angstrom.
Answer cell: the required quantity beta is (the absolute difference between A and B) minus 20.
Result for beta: -8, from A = 11.7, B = 23.9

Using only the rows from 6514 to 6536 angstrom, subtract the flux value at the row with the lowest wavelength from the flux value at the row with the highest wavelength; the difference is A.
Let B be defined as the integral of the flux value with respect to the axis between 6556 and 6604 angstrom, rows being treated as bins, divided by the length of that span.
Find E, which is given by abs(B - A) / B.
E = 1.0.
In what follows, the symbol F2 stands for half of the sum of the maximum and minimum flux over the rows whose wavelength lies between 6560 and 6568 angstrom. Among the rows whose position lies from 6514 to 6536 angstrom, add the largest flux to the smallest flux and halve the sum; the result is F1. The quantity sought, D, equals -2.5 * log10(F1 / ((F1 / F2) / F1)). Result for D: -6.35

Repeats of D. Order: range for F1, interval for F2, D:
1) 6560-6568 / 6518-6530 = -6.35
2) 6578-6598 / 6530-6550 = -5.87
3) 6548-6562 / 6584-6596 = -6.16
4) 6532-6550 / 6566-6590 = -5.99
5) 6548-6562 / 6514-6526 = -5.93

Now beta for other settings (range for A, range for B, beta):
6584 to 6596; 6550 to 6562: -13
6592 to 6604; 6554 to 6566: -14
